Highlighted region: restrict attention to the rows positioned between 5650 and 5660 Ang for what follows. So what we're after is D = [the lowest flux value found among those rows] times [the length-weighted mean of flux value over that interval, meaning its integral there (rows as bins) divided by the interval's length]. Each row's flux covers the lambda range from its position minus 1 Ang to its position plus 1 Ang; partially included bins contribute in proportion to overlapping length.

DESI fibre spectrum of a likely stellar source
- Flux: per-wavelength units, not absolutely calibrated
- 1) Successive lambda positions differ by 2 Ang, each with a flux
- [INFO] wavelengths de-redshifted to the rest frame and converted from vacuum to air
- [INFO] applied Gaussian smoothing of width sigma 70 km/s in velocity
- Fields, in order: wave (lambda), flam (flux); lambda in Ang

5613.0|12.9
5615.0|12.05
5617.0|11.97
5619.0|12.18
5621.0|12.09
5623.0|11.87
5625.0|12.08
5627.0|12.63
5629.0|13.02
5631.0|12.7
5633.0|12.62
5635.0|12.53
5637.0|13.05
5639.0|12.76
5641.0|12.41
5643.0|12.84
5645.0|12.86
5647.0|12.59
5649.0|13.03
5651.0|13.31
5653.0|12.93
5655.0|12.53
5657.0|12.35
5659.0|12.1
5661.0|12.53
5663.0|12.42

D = 153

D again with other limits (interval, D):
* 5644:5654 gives 163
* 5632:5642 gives 157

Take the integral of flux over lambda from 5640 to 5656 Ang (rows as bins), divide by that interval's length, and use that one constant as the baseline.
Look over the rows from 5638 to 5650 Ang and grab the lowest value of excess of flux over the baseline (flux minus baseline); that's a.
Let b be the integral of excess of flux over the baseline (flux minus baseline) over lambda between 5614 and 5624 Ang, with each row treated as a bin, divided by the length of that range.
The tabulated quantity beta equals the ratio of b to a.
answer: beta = 1.9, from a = -0.40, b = -0.8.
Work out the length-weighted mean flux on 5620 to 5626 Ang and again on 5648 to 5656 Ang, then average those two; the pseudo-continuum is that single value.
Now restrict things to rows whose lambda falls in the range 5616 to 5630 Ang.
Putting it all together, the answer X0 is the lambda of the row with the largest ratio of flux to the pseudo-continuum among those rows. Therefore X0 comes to 5629.0 Ang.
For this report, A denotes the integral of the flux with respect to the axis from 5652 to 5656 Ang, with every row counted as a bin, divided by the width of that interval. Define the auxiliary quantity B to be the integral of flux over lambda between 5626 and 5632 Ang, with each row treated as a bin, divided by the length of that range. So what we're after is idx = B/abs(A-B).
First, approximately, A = 12.7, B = 12.8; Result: 240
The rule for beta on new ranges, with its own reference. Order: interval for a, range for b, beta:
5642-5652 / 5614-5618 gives 3.6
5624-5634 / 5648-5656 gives -0.2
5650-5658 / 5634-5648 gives 0.2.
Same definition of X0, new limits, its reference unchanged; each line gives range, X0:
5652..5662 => 5653.0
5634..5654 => 5651.0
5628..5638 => 5637.0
